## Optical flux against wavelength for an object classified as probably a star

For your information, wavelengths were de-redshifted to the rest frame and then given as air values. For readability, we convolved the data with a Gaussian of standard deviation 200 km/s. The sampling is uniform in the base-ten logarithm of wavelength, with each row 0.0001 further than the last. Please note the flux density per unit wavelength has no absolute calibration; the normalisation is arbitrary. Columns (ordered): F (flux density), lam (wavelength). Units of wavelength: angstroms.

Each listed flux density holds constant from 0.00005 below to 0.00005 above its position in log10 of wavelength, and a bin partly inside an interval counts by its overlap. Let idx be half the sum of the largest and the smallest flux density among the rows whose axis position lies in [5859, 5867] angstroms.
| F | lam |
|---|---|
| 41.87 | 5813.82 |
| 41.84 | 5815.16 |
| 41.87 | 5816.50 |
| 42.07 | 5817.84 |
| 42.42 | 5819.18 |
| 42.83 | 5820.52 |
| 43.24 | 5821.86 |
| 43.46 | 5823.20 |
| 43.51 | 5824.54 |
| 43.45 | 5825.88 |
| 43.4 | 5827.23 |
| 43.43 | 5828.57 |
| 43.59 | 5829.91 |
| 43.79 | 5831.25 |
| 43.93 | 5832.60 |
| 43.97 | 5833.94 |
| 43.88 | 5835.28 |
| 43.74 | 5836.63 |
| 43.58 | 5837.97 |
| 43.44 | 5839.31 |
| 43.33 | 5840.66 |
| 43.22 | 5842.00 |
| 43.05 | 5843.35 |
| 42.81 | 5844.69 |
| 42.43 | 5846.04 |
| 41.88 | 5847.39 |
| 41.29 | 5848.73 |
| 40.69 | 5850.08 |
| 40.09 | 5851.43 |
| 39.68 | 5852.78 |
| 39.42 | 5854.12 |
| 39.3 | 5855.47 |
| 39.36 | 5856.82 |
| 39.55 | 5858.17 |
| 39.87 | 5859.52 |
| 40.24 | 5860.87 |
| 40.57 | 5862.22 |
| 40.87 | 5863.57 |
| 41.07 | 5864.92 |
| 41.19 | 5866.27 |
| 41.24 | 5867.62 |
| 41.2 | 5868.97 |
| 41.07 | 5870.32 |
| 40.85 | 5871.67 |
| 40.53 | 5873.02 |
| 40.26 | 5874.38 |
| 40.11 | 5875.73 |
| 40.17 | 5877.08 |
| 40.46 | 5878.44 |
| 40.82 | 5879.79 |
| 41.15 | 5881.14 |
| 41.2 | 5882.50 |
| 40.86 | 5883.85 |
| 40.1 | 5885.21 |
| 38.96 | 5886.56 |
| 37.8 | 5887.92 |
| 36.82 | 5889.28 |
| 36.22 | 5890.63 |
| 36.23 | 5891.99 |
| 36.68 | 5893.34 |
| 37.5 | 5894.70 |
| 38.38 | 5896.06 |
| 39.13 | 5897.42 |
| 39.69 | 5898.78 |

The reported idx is 40.5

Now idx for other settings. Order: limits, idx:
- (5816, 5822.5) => 42.6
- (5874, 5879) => 40.3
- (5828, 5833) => 43.7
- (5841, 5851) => 42.0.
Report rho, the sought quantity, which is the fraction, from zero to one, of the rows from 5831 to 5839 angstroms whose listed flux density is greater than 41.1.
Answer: 1.0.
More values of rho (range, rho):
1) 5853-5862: 0.0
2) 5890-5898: 0.0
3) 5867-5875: 0.3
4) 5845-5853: 0.5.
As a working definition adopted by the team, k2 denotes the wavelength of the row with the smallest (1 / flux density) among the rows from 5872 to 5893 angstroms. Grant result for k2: 5882.50 angstroms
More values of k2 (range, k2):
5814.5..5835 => 5833.94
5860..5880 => 5867.62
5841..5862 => 5842.00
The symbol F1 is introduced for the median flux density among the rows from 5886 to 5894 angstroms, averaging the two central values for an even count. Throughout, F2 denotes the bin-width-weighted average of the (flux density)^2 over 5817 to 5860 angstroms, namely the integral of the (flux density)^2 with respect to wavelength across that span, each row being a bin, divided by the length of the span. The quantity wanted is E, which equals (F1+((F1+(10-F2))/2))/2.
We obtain -418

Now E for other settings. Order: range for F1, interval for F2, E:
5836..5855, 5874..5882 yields -376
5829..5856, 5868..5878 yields -378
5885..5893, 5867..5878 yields -383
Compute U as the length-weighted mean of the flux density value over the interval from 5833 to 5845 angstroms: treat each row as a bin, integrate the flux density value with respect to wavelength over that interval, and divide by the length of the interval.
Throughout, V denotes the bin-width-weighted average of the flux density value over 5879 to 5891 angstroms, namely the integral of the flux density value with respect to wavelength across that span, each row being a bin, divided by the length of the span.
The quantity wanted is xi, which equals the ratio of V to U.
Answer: 0.906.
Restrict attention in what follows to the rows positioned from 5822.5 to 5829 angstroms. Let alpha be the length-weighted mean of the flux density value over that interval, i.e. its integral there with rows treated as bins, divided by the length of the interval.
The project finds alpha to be 43.4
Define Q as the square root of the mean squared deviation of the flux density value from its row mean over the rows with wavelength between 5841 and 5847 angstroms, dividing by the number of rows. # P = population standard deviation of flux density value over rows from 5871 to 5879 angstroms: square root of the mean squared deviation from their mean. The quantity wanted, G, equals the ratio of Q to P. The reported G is 1.2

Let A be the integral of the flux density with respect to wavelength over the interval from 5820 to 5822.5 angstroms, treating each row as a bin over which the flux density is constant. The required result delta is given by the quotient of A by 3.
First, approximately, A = 108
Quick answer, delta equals 36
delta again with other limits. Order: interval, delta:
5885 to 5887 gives 26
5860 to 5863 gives 40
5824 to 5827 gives 43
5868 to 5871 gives 41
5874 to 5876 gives 27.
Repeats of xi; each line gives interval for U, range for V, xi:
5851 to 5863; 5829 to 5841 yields 1.098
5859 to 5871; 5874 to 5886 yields 0.994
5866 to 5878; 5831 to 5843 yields 1.071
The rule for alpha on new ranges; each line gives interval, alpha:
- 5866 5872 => 41.2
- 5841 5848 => 42.7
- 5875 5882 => 40.6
